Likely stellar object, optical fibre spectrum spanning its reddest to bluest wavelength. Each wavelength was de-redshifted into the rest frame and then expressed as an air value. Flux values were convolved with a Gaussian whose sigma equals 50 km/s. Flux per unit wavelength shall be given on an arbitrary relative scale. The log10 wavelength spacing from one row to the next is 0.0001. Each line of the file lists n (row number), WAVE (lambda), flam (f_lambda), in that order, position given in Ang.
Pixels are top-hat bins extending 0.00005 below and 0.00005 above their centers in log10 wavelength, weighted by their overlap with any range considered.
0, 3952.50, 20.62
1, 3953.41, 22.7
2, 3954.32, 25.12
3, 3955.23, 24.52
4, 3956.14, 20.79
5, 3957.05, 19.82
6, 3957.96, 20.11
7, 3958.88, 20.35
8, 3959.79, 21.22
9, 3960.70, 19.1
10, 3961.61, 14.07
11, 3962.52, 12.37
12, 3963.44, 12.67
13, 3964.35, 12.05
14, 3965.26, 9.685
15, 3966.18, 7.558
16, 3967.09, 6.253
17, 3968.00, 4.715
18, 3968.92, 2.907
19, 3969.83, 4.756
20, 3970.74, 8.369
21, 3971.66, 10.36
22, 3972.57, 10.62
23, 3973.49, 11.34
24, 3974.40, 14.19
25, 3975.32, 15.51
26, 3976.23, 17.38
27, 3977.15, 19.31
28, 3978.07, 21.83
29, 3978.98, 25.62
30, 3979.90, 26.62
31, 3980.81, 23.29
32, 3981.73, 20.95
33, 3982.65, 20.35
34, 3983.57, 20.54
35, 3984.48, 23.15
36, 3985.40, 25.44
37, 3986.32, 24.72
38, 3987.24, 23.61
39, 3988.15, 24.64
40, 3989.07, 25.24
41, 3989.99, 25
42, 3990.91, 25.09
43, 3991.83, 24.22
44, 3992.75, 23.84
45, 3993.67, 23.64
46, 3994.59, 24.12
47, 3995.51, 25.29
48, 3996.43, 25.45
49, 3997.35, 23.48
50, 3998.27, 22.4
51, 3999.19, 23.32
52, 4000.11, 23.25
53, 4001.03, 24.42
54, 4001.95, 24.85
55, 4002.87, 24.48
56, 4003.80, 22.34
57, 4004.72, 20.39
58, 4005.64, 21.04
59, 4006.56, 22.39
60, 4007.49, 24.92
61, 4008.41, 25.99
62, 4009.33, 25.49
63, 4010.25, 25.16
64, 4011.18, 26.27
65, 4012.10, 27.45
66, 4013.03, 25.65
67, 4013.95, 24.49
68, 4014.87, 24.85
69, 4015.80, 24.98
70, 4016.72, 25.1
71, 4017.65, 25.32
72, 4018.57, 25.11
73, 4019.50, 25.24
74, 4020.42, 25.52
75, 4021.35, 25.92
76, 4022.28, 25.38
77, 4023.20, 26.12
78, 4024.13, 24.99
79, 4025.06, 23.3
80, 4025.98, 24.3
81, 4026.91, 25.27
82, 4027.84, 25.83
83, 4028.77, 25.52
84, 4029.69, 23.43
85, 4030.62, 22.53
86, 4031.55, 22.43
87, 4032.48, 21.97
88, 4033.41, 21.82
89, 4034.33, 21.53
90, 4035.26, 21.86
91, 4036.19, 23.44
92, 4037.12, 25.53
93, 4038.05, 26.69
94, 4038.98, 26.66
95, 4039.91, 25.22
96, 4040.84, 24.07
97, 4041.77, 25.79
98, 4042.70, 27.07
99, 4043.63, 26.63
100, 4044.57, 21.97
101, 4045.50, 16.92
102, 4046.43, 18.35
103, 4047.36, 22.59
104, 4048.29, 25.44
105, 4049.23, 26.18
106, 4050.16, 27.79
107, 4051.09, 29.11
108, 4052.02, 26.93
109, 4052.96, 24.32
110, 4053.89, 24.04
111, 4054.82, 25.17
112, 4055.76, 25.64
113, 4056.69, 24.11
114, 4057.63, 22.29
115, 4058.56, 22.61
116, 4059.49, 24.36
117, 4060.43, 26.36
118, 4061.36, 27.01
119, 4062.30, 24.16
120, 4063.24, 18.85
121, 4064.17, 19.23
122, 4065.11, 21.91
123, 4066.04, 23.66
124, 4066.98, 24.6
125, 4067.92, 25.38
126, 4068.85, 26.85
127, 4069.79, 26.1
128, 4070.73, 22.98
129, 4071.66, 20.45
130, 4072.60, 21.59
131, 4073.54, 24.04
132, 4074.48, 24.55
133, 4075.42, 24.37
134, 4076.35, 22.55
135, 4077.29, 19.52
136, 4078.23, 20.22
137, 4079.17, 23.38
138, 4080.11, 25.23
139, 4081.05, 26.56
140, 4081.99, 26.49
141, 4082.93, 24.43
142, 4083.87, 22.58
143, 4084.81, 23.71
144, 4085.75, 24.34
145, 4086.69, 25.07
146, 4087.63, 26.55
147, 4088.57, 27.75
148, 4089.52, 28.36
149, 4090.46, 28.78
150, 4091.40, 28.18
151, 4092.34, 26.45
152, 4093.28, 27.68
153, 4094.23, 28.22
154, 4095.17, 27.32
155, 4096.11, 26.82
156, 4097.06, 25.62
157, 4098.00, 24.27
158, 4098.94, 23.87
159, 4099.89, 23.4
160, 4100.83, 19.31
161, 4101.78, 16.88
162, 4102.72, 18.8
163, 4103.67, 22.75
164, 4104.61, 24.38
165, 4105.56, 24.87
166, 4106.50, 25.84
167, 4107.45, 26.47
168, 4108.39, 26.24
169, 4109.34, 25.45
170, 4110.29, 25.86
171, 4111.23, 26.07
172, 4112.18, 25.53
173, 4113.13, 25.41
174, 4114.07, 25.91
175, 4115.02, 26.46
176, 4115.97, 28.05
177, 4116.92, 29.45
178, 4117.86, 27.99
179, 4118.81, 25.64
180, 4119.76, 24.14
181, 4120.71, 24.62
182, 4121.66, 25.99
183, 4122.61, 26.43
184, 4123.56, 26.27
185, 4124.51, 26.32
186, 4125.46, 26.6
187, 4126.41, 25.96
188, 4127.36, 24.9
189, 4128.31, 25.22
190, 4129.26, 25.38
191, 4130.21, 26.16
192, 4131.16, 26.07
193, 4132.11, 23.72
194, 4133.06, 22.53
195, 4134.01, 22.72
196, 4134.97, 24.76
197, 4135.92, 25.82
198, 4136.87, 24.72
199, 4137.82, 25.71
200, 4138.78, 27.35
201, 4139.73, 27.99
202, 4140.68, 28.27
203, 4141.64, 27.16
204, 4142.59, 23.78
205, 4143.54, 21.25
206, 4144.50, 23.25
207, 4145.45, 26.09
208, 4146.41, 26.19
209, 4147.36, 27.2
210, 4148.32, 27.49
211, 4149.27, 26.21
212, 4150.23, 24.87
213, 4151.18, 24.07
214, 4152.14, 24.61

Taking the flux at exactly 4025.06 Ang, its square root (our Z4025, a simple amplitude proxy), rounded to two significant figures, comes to 4.8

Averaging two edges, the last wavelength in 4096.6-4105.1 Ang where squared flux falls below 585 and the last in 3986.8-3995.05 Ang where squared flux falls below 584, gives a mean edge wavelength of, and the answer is 4049.1 Ang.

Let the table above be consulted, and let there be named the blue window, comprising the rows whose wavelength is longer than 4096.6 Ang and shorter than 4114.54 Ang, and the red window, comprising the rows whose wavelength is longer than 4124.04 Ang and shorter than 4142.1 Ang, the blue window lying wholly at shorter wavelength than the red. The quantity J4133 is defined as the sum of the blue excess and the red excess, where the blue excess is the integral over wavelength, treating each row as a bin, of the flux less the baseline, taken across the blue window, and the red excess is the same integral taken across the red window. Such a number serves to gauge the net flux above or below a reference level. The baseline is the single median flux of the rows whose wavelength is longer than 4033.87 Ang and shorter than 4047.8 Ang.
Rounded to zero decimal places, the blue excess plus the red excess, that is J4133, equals 28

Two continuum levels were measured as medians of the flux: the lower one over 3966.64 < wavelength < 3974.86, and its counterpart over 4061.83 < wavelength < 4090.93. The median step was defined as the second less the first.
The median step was 16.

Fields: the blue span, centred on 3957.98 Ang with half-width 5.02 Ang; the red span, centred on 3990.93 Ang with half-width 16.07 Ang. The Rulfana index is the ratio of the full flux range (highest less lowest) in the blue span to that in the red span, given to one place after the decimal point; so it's 1.1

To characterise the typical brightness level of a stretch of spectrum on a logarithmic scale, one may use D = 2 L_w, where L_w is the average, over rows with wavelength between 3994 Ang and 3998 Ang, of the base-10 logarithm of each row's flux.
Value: 2.78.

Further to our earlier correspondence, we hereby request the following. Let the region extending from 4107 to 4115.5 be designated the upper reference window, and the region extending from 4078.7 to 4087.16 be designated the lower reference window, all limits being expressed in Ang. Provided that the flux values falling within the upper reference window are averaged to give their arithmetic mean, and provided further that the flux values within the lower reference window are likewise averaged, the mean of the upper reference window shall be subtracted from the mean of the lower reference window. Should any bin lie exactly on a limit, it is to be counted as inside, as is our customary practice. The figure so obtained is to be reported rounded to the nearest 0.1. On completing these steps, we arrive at -1.3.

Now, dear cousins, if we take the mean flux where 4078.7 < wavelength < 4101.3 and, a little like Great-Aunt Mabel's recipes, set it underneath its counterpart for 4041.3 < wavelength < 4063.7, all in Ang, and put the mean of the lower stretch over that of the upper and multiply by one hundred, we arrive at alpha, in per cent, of 95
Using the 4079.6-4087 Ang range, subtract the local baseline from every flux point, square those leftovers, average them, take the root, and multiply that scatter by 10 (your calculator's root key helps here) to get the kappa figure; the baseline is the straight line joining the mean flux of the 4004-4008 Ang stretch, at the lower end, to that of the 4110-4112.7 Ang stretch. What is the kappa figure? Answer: 13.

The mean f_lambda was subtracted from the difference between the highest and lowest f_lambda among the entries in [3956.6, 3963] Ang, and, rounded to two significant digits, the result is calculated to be -9.3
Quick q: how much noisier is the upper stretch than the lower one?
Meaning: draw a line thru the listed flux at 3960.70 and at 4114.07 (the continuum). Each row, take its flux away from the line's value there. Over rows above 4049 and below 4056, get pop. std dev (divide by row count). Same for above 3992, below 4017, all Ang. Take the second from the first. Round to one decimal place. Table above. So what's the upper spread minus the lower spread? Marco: 0.2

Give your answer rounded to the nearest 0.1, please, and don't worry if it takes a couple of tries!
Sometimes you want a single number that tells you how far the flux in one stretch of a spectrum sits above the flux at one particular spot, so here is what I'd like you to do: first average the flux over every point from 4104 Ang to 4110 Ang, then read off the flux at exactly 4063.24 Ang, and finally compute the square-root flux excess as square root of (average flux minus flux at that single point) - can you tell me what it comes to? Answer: 2.6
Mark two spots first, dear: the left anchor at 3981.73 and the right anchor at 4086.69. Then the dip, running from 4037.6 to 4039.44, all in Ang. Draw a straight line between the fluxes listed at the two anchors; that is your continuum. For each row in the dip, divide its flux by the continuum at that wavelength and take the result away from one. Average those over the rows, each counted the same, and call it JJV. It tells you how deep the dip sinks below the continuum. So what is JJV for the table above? -0.15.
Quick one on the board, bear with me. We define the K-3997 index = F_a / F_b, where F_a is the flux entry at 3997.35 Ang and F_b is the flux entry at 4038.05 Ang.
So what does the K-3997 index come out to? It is 0.88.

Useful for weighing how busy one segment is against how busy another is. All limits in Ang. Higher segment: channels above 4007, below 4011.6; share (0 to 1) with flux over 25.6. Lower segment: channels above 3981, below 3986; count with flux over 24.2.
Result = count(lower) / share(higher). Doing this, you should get 2.5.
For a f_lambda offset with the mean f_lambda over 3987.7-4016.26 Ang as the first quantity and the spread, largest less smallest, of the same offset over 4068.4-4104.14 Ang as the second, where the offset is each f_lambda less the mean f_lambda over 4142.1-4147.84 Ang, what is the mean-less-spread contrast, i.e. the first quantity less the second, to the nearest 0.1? -12.2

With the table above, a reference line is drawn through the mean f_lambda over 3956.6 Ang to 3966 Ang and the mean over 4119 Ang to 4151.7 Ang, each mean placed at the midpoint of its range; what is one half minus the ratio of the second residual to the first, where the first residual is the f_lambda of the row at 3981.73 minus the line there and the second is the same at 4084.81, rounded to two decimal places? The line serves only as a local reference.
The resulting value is 0.24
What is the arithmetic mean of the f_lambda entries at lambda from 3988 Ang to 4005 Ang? 24.0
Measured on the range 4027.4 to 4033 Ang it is 23.6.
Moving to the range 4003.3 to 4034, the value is 24.4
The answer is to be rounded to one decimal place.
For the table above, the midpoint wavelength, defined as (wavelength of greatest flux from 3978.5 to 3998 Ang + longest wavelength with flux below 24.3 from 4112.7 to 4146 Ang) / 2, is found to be 4062.2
